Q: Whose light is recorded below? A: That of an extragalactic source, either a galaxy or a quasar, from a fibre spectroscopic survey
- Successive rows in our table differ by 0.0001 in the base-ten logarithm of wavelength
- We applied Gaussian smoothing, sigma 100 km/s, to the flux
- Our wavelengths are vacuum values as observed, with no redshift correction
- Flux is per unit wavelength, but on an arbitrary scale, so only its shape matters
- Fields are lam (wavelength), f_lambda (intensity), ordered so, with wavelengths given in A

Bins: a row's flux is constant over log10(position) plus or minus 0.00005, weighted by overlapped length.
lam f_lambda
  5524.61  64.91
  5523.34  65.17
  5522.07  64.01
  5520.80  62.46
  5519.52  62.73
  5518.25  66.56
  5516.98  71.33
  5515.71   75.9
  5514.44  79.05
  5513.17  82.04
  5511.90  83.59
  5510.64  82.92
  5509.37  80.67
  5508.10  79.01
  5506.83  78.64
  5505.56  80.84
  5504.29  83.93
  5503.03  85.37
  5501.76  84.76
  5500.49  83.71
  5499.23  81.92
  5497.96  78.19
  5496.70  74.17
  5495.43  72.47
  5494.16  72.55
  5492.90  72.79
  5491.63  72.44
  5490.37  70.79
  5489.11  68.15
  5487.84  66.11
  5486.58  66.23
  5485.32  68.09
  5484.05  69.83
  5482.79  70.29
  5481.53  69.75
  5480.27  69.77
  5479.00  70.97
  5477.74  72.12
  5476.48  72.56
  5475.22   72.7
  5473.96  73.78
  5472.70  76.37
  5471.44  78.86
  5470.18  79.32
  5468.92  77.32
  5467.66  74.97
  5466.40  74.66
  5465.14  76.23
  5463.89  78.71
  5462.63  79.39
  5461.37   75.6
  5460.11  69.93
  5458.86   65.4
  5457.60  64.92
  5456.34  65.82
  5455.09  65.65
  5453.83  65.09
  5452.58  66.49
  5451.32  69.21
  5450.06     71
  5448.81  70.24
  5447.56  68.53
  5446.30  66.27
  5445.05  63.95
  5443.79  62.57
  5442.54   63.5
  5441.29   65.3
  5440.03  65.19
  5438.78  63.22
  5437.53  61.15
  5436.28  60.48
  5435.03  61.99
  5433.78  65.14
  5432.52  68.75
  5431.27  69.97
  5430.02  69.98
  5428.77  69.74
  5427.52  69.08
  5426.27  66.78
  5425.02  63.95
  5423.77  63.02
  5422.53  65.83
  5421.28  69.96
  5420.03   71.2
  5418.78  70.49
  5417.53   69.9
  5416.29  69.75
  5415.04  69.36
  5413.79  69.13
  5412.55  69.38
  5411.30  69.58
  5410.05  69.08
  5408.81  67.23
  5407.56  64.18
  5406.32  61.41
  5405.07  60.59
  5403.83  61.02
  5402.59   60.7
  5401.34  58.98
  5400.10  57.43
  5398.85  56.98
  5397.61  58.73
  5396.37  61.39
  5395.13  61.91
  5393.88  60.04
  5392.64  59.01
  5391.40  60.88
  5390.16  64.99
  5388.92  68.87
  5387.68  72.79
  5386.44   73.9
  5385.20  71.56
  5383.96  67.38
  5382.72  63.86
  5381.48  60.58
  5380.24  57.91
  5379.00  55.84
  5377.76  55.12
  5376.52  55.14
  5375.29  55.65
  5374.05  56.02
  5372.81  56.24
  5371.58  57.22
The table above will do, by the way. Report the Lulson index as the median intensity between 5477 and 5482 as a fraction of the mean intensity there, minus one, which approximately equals -0.004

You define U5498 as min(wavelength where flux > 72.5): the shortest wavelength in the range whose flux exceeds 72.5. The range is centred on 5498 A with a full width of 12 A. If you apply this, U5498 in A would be 5492.90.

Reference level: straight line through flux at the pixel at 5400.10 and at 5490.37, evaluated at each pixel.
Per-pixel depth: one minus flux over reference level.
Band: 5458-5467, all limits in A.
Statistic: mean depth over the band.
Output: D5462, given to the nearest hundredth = -0.11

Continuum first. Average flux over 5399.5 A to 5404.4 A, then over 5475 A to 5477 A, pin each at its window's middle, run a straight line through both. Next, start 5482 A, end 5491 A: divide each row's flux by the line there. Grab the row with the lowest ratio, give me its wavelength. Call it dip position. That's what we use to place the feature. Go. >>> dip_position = 5487.84 A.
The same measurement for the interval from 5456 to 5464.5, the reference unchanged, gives 5457.60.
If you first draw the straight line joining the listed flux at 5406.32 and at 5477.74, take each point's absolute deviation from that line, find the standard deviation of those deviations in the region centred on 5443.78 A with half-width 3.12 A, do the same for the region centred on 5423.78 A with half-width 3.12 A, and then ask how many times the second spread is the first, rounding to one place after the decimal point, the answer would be 1.6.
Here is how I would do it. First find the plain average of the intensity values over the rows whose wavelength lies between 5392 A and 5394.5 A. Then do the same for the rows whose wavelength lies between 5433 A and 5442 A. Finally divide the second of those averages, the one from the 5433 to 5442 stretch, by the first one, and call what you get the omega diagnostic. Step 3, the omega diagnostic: 1.06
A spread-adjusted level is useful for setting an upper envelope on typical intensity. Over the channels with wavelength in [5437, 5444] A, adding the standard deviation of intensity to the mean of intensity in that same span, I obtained 65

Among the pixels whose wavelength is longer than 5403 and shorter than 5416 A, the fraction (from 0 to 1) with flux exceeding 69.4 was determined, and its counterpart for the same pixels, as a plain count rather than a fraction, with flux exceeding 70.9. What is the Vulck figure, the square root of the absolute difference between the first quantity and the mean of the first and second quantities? 0.2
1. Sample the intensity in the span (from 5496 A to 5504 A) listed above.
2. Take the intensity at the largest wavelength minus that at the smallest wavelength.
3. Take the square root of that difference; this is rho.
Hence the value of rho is 3.3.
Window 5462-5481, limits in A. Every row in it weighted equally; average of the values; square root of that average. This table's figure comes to 8.7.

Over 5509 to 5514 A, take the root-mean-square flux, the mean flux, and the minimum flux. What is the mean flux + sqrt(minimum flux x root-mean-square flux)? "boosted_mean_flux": 164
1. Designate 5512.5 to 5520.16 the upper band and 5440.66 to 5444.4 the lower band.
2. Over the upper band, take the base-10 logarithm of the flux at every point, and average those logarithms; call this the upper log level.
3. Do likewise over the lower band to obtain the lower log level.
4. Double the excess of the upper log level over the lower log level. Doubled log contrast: 0.11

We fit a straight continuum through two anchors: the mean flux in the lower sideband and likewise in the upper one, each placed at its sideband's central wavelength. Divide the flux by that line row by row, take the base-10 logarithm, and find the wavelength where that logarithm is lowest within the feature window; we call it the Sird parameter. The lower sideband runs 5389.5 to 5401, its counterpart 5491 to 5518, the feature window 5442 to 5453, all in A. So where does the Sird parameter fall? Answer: 5443.79 A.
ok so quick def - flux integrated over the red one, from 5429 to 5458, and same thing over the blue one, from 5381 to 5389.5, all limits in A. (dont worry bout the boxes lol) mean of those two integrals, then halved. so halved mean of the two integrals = 623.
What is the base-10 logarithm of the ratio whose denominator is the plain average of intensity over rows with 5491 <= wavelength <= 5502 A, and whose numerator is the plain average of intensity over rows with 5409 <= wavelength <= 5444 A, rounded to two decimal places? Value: -0.06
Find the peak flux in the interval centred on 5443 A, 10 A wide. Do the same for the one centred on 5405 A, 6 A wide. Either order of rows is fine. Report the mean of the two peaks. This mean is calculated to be 66.4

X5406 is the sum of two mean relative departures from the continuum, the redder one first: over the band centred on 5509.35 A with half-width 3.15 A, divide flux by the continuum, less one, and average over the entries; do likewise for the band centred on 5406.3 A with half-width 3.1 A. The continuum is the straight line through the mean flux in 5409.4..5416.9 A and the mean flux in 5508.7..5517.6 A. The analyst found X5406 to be -0.060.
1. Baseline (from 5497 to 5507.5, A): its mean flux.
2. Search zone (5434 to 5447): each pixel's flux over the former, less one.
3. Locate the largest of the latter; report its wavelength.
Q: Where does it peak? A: 5446.30 A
